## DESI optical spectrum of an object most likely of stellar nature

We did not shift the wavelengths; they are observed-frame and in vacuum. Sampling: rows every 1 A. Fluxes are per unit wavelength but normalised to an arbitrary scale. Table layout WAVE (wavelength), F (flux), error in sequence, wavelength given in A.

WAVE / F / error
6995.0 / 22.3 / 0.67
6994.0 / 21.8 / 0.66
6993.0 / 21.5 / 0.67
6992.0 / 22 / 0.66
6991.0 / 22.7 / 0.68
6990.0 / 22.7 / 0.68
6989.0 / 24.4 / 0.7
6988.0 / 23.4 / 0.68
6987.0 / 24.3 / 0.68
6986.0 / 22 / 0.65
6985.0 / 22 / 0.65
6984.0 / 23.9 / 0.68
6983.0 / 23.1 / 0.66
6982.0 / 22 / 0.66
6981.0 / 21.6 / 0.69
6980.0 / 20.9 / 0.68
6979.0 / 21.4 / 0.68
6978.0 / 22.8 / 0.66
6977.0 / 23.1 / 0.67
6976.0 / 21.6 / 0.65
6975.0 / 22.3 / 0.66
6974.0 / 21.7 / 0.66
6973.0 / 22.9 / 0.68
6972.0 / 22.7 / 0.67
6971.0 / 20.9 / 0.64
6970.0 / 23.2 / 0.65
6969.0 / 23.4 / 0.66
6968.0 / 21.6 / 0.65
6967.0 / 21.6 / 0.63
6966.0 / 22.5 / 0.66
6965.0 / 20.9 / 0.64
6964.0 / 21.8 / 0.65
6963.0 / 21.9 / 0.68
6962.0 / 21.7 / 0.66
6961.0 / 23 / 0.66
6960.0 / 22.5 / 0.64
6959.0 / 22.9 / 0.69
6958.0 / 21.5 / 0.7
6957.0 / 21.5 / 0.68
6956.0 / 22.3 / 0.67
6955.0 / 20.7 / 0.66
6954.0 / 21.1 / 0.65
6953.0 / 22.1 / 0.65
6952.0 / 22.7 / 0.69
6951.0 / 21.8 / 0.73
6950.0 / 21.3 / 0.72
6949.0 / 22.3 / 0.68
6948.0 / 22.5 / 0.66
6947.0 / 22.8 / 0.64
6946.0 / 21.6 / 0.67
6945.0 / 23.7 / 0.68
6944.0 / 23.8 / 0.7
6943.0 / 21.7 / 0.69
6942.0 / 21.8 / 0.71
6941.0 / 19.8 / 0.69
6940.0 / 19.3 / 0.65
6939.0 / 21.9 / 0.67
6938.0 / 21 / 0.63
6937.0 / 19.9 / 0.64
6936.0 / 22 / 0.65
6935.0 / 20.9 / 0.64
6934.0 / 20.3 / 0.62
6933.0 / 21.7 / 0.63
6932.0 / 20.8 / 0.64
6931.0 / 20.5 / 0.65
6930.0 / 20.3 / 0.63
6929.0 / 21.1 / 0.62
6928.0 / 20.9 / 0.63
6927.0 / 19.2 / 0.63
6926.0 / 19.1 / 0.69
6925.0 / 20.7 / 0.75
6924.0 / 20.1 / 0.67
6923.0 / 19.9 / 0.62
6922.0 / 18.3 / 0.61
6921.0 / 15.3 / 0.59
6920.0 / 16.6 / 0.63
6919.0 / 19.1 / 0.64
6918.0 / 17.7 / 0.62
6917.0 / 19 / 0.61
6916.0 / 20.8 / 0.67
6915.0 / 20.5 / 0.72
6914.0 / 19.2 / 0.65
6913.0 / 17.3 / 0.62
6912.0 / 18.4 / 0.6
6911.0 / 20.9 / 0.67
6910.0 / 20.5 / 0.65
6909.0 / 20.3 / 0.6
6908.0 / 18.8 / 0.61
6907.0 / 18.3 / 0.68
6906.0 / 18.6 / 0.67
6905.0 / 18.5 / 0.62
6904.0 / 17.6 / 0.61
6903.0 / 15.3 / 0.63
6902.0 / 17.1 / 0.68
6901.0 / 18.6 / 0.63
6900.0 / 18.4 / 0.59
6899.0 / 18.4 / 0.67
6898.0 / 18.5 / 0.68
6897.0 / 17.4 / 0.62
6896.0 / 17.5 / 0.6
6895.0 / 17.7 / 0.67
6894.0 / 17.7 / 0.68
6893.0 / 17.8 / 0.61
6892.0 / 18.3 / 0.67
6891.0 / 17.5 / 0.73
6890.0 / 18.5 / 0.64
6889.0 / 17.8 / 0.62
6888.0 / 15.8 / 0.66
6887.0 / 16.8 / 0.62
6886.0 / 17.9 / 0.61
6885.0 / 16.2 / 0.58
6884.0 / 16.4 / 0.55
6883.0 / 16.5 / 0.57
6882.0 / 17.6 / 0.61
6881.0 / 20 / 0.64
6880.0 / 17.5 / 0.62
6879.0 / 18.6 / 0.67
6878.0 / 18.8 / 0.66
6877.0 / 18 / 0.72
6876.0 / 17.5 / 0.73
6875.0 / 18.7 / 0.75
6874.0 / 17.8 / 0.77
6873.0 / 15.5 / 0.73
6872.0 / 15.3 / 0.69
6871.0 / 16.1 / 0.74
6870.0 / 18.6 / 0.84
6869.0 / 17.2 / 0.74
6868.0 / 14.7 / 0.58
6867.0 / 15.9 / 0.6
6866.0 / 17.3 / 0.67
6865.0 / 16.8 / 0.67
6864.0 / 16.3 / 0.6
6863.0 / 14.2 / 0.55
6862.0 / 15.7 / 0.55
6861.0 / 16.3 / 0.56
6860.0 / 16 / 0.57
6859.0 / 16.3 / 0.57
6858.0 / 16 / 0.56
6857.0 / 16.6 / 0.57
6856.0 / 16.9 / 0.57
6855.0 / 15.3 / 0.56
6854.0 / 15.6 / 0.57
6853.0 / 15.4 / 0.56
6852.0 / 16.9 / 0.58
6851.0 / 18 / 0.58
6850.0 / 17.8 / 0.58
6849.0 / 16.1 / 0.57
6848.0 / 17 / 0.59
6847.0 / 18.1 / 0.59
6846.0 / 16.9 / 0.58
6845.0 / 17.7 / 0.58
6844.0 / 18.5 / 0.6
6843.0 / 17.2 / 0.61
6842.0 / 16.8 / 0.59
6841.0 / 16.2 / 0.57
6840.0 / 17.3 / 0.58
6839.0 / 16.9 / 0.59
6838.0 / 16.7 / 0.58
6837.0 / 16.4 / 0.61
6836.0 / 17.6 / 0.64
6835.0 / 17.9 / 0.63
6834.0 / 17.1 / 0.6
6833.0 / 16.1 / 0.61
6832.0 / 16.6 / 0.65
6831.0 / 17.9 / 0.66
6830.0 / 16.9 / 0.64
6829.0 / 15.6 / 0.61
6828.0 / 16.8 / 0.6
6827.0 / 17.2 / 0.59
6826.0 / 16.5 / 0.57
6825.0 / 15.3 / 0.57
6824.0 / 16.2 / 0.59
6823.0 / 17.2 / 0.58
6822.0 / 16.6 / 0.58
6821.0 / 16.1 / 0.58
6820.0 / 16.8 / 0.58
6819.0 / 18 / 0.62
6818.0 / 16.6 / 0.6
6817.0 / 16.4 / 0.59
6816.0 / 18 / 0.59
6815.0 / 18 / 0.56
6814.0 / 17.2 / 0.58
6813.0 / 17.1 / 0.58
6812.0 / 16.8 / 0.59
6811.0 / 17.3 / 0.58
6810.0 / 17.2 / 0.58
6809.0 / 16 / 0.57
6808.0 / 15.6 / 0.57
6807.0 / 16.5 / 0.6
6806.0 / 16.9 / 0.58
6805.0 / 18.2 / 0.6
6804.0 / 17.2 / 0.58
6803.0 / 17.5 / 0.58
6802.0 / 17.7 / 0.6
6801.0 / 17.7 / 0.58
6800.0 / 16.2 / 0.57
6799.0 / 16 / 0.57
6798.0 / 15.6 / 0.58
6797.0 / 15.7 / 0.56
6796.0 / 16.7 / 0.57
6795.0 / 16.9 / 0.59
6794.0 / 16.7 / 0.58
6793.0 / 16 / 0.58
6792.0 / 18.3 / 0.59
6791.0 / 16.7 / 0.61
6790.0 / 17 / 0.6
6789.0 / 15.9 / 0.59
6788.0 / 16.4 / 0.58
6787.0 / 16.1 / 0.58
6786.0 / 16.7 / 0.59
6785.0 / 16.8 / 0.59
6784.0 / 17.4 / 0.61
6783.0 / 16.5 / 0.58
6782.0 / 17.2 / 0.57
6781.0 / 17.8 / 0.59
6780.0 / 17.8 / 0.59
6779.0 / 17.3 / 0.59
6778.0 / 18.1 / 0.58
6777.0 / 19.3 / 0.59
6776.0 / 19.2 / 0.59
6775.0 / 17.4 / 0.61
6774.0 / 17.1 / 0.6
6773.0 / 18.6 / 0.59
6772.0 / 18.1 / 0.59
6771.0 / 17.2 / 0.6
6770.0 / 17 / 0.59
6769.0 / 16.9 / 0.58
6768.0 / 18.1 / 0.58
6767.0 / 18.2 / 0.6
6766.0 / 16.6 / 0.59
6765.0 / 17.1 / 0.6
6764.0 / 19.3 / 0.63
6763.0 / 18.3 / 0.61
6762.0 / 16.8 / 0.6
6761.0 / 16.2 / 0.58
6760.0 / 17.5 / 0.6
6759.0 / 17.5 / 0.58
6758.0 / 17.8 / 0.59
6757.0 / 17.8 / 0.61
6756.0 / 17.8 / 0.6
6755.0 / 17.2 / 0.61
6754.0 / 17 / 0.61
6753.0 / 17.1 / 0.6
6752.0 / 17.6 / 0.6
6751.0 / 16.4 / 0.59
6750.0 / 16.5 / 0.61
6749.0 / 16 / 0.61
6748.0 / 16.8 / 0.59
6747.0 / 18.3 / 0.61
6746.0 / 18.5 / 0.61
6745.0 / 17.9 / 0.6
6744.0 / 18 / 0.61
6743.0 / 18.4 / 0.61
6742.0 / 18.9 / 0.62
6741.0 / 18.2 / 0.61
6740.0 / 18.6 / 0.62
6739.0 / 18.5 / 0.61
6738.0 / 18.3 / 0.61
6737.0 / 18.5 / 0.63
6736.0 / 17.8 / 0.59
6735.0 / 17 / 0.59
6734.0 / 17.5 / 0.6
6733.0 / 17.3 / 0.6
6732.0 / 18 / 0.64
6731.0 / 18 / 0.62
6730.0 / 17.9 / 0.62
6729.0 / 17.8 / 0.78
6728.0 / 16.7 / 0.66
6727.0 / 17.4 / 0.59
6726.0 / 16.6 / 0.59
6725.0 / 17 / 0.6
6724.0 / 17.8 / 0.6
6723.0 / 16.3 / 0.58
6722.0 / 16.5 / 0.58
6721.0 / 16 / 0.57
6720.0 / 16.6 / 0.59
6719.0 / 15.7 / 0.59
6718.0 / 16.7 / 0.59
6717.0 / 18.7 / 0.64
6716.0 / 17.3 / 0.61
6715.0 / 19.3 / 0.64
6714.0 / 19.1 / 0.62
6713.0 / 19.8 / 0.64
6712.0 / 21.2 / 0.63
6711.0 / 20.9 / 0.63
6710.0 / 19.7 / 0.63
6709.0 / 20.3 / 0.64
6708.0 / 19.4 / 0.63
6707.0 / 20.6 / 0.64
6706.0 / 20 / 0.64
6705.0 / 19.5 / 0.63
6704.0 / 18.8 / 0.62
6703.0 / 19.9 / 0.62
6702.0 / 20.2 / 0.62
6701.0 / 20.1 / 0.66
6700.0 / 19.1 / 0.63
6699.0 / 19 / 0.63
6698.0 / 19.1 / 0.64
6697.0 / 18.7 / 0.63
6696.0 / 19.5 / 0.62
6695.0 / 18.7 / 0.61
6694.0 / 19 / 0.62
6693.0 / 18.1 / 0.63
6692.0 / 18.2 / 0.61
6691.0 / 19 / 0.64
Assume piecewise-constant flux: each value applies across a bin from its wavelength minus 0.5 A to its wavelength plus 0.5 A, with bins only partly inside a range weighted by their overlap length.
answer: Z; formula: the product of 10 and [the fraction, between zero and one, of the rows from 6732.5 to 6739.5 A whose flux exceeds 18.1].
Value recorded 4.3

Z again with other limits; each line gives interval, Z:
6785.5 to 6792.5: 1.4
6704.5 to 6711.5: 10.0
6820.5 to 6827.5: 0.0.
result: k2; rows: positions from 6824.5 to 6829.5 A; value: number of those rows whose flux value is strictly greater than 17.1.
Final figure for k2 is 1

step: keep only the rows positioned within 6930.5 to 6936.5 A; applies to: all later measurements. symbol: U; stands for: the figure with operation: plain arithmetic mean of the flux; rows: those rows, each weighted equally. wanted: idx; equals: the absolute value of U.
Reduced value 21.0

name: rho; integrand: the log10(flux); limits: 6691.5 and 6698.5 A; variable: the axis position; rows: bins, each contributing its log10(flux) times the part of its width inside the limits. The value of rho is 8.91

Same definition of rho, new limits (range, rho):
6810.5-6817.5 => 8.66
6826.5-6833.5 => 8.56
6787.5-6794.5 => 8.56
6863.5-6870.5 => 8.55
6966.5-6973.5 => 9.44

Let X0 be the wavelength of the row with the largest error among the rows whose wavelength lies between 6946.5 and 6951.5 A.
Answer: 6951.0 A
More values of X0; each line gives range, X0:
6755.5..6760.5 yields 6757.0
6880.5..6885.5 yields 6881.0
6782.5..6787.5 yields 6784.0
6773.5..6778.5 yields 6775.0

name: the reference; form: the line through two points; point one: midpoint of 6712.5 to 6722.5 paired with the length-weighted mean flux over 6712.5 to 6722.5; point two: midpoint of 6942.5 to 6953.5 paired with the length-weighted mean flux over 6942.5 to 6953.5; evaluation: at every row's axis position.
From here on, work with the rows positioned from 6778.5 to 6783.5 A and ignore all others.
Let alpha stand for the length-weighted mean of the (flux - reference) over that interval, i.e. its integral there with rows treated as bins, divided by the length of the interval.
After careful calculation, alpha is -1.6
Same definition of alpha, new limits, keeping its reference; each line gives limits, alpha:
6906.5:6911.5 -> -1.8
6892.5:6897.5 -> -3.7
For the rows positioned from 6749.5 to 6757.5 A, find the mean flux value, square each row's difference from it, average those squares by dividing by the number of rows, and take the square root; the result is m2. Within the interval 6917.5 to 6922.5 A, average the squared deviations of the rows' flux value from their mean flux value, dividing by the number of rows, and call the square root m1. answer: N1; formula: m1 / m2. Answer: 2.6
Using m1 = 1.3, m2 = 0.51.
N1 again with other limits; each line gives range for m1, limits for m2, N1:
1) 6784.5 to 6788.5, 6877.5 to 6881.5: 0.3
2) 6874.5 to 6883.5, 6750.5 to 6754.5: 2.2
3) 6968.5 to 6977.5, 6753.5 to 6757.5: 2.3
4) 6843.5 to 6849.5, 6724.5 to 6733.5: 1.5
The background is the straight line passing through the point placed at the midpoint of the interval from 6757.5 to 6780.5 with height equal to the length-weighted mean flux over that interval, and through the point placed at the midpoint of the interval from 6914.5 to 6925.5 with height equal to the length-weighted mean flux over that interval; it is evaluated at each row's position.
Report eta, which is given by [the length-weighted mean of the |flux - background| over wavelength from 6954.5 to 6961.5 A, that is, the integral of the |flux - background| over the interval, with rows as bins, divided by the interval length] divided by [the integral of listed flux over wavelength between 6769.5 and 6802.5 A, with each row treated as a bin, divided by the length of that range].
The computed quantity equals 0.166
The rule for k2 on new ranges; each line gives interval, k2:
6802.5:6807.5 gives 3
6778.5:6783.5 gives 4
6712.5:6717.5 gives 5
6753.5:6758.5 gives 4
